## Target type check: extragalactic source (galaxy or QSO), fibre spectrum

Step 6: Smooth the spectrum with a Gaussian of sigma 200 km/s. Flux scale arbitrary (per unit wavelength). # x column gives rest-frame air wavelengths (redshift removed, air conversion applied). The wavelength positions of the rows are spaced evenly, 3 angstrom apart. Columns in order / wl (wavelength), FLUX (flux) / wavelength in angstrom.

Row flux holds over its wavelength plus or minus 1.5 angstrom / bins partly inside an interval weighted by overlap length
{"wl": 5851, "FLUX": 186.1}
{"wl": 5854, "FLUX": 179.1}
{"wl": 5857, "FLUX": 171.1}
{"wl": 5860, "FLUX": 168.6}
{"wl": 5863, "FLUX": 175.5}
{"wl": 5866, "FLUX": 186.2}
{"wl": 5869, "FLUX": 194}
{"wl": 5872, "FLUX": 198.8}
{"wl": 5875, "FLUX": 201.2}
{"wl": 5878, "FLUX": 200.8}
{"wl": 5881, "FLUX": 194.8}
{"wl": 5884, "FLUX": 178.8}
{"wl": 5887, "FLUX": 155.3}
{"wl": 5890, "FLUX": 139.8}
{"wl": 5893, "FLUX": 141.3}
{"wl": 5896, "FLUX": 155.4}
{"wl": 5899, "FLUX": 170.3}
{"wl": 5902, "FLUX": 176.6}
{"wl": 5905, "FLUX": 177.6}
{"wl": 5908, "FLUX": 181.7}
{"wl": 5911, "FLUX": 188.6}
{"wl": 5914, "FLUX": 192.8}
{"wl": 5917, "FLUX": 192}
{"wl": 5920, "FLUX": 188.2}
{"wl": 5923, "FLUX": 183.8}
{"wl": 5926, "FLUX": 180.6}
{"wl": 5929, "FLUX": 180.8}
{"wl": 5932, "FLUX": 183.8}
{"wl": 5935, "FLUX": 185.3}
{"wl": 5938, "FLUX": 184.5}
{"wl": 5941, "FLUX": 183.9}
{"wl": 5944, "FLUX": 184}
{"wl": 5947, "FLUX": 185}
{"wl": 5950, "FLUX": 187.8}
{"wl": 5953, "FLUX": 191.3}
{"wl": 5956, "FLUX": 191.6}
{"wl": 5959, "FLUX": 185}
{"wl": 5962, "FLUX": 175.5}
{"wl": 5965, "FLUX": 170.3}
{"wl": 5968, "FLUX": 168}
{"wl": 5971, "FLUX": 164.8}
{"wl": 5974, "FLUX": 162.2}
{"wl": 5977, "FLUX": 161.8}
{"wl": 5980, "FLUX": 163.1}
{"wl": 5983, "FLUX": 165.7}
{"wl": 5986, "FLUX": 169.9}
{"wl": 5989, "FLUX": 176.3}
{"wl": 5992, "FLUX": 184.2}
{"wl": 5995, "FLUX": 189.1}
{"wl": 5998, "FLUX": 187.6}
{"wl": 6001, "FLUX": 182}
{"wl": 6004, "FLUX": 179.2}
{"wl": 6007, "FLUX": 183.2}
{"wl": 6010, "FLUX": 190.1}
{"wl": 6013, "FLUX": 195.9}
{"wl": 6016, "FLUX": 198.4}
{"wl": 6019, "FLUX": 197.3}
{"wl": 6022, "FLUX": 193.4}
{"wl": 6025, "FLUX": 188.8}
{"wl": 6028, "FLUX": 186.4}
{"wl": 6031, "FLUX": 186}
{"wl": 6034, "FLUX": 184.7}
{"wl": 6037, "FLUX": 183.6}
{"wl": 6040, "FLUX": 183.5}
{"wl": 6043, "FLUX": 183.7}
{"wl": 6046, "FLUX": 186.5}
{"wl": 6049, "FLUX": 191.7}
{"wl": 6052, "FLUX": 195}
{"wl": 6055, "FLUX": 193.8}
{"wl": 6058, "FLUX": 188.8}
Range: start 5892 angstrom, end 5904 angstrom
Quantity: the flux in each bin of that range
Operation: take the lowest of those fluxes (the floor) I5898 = 141.3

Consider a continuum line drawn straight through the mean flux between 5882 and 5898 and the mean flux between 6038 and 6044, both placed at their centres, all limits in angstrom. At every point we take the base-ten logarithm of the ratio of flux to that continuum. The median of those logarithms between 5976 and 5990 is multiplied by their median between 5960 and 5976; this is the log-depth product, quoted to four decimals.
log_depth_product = 0.0001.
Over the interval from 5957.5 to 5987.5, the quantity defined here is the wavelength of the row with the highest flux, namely 5959 angstrom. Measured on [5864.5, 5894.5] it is 5875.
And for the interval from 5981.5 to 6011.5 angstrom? 6010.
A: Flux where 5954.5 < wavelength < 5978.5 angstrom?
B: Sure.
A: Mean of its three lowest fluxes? 163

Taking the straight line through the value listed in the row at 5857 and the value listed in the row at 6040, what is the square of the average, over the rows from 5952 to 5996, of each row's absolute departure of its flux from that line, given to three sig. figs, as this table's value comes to 115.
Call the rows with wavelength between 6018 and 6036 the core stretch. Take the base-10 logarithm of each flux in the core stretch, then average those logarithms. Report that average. 2.28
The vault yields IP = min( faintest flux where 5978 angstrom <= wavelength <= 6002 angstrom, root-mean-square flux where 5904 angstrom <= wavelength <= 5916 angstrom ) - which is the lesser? 163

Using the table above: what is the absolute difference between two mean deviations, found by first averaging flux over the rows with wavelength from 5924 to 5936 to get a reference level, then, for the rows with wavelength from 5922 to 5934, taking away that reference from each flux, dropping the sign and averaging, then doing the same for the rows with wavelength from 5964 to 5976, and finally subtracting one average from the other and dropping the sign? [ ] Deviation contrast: 15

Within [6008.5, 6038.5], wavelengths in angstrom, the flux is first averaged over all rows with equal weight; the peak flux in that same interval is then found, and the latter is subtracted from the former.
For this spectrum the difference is -8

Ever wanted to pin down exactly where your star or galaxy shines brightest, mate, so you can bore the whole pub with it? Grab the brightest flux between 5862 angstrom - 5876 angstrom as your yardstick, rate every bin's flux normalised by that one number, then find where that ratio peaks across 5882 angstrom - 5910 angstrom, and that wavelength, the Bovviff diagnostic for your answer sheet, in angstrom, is 5908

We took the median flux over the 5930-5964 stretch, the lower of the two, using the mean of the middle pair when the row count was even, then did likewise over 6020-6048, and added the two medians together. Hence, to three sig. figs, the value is 371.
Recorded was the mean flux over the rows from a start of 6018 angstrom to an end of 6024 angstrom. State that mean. 195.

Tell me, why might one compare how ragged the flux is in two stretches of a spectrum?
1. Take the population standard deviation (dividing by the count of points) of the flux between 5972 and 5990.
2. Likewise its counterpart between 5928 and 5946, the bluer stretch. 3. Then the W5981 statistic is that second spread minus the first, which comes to -4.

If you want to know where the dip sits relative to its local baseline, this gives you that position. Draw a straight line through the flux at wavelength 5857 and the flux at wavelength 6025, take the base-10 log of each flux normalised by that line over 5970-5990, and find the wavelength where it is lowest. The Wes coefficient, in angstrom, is 5977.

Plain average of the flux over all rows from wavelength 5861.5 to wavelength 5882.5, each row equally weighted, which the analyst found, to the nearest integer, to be 193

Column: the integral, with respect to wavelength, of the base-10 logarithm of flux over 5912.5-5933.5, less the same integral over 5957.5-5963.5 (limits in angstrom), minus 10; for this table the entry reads 24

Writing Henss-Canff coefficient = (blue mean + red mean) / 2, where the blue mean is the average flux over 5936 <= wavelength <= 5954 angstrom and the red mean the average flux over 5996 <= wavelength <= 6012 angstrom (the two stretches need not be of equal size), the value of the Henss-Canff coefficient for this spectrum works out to 185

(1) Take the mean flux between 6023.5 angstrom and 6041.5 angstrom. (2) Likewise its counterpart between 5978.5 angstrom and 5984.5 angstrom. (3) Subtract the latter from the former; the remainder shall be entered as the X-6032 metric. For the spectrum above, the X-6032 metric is 21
